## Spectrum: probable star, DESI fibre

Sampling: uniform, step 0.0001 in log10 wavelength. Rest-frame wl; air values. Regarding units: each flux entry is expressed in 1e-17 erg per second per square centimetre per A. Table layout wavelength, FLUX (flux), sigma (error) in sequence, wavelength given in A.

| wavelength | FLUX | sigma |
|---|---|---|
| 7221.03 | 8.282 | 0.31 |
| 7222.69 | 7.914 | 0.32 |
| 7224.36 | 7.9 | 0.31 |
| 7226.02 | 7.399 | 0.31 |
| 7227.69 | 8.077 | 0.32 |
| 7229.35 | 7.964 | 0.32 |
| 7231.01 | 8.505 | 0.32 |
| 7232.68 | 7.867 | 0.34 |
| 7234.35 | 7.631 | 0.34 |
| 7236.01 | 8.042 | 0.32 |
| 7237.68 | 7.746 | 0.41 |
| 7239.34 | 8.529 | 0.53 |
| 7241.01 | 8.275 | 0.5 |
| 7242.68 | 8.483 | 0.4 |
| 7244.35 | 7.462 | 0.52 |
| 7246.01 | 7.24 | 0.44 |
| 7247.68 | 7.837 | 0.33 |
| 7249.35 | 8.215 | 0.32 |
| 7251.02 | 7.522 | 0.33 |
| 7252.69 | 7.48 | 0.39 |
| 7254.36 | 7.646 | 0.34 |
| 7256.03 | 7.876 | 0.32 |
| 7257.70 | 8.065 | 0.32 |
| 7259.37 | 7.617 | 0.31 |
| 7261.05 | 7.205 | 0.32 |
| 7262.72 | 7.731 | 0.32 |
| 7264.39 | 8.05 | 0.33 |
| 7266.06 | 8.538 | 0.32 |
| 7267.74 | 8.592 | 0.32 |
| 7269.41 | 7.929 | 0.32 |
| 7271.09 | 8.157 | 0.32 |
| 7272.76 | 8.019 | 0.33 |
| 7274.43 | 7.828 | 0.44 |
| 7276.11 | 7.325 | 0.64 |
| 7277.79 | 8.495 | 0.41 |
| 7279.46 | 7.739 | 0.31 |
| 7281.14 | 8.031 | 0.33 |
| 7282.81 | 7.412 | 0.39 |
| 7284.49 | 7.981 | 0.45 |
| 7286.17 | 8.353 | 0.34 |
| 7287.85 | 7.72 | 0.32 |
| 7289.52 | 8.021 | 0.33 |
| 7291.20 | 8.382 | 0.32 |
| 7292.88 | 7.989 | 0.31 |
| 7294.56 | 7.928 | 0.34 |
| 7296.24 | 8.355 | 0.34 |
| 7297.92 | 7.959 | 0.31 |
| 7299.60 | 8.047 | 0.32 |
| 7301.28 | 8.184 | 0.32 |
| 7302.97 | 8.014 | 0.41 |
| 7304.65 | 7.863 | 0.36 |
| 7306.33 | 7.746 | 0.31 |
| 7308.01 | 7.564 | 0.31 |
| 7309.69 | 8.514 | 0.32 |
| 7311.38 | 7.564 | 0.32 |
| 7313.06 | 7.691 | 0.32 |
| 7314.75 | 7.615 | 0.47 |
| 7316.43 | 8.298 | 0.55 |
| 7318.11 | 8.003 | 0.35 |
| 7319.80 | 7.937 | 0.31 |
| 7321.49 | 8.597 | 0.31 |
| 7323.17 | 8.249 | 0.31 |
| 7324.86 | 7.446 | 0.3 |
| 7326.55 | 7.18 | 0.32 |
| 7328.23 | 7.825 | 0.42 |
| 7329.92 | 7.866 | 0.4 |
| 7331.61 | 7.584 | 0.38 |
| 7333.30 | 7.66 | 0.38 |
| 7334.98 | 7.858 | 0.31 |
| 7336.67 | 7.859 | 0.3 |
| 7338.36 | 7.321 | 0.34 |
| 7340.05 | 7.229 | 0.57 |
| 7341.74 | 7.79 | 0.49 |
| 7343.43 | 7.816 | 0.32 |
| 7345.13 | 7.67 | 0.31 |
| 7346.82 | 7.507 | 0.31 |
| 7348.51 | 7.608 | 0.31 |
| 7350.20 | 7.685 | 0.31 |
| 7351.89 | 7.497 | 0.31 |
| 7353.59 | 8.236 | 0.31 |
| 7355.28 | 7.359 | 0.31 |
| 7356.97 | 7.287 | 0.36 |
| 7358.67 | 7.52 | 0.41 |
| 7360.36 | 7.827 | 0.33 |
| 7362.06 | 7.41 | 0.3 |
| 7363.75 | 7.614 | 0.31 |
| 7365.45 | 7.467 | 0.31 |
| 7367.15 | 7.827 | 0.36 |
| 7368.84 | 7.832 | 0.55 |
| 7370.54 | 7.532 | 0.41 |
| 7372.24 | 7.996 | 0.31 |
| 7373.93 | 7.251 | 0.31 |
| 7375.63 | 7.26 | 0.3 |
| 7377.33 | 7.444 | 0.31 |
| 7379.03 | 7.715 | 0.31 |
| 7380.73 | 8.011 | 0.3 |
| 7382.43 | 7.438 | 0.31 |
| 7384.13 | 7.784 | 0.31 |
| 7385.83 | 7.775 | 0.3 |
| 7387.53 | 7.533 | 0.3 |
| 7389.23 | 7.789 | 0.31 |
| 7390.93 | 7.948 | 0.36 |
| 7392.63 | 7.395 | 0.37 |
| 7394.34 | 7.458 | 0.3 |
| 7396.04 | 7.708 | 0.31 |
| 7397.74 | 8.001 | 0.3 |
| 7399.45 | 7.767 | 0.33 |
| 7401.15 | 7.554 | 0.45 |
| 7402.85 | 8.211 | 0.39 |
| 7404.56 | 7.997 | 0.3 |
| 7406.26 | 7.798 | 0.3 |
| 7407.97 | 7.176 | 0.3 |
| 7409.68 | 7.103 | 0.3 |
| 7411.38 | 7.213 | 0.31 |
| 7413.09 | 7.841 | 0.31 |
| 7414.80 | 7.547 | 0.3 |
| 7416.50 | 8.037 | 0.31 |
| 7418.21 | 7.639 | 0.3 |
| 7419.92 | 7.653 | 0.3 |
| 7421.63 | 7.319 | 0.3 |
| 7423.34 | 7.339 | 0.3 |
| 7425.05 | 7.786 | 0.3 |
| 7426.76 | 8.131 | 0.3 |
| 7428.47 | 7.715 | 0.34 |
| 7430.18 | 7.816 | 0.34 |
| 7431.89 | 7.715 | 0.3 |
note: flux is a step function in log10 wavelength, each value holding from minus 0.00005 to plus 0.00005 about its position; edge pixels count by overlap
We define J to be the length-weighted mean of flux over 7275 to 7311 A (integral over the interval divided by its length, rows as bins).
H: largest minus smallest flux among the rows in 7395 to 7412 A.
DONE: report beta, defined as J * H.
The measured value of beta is 8.8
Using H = 1.11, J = 7.97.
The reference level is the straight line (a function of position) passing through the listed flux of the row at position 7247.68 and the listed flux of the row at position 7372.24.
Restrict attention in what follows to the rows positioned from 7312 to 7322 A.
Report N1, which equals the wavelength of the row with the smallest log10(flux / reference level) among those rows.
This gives 7314.75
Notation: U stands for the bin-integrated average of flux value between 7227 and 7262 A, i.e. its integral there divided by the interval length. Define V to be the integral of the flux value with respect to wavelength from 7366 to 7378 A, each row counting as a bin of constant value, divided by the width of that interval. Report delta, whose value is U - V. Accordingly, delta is 0.3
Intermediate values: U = 7.87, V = 7.592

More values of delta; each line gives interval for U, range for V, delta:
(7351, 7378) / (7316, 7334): -0.3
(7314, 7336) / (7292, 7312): -0.1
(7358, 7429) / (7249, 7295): -0.3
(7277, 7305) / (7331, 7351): 0.4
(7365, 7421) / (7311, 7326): -0.3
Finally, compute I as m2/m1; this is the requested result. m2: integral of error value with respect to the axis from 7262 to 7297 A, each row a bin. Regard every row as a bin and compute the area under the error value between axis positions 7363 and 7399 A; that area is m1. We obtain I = 1.05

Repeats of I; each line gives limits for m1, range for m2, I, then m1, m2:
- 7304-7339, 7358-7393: 0.96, 12.32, 11.8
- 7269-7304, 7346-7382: 0.95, 12.68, 12.1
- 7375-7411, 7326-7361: 1.08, 11.59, 12.5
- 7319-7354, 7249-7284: 1.02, 12.22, 12.4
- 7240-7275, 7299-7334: 0.99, 12.57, 12.5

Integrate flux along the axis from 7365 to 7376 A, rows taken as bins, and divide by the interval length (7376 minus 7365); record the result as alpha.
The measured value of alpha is 7.62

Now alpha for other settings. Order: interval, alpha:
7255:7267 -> 7.87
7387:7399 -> 7.70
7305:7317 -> 7.85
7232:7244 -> 8.06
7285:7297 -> 8.10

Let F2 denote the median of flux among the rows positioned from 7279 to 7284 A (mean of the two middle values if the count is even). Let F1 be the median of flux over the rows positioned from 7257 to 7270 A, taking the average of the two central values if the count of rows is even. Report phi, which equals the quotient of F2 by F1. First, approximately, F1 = 7.99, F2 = 7.74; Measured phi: 0.97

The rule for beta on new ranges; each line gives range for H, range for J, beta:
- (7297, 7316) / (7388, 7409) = 7.3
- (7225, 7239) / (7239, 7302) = 8.8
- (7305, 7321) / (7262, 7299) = 7.6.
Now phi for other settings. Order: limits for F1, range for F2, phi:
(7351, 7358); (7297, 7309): 1.07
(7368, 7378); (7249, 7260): 1.02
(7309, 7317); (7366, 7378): 0.98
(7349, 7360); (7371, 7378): 0.98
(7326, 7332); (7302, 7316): 1.00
